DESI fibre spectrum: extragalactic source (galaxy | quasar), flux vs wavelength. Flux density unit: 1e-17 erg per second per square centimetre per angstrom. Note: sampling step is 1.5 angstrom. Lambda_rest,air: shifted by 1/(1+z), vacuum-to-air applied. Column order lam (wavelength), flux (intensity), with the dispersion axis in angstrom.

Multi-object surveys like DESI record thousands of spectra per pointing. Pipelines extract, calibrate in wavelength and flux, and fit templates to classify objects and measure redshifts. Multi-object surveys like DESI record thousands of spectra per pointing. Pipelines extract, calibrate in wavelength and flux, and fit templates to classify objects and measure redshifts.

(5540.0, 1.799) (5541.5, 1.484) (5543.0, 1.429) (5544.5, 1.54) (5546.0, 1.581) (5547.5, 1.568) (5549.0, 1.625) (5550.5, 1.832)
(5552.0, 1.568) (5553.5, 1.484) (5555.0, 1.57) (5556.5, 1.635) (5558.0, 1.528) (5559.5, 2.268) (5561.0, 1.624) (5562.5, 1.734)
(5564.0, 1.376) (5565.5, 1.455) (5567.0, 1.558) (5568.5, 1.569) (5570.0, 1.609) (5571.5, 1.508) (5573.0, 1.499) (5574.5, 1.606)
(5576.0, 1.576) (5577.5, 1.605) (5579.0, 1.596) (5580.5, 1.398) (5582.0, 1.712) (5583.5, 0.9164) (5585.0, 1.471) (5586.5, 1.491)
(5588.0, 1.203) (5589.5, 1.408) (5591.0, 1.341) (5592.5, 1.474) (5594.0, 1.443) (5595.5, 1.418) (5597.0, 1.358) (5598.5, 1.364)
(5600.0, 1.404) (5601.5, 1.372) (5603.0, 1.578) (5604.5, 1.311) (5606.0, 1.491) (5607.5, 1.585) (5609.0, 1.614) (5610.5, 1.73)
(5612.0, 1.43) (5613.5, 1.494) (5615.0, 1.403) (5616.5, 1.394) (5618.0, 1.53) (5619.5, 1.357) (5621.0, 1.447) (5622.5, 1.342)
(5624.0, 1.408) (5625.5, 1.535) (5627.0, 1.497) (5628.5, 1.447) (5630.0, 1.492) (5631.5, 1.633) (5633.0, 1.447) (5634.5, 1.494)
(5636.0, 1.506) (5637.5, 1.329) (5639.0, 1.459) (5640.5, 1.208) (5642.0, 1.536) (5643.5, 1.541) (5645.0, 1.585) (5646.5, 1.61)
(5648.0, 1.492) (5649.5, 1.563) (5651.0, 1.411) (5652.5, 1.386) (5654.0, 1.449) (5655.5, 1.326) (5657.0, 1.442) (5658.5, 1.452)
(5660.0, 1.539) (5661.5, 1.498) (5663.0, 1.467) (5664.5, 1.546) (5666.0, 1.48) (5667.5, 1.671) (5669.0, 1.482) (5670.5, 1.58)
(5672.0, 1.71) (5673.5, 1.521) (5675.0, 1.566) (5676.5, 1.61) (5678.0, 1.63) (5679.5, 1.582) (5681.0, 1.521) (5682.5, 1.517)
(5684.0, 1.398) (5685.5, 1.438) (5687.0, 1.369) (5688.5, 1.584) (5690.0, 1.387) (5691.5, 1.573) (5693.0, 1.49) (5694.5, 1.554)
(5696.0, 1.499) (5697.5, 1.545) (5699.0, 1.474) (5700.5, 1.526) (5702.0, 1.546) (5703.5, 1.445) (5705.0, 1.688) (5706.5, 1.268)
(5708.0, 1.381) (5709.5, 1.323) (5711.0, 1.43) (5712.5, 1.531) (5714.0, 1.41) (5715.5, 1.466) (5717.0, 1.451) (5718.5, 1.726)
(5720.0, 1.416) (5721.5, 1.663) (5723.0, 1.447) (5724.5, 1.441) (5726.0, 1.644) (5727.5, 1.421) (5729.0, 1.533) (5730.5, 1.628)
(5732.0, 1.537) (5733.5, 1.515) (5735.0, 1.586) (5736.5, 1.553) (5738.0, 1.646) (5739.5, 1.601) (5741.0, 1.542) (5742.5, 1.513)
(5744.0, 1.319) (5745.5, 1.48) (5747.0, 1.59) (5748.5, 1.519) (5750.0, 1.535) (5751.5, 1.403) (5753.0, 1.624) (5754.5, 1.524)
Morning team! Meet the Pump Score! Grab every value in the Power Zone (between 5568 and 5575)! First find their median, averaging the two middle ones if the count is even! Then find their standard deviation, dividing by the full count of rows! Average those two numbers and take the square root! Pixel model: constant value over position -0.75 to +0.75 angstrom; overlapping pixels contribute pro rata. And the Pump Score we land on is 0.90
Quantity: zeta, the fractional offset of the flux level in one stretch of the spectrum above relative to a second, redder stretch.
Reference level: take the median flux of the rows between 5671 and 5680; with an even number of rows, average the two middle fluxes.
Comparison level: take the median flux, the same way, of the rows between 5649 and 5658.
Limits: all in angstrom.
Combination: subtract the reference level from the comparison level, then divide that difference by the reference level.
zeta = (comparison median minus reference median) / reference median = -0.11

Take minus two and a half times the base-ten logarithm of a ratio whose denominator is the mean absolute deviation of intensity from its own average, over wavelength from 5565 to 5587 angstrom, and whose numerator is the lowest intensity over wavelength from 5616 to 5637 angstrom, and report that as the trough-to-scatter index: -2.8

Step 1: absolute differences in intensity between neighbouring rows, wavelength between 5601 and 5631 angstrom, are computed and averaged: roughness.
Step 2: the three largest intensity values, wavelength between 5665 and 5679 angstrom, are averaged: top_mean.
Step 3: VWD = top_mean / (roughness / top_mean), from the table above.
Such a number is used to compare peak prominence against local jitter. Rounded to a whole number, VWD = 24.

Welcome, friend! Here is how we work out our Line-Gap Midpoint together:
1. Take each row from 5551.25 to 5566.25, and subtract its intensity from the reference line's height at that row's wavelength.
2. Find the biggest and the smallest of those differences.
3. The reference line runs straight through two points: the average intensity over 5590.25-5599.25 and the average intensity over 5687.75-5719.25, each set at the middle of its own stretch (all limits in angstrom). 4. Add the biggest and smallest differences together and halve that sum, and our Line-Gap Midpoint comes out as -0.45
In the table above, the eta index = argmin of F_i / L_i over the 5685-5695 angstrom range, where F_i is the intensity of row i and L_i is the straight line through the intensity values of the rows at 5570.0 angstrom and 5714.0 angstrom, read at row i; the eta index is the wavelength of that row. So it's 5687.0 angstrom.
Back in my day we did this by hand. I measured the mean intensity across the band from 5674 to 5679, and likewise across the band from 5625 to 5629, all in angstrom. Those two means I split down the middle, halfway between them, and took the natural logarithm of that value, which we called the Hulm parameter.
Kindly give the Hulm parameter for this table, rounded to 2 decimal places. 0.44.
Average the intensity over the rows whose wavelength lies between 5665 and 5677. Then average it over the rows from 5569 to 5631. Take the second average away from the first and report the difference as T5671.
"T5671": 0.12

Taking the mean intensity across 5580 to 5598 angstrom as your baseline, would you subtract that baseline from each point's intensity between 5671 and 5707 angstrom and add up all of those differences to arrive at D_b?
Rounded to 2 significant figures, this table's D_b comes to 3.2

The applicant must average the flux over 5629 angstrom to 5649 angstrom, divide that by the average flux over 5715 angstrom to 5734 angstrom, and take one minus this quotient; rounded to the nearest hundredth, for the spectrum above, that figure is 0.03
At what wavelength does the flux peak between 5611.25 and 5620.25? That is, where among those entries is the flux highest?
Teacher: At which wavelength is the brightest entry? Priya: 5618.0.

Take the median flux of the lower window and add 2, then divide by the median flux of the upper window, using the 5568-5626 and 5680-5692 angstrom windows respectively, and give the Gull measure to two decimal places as 2.35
